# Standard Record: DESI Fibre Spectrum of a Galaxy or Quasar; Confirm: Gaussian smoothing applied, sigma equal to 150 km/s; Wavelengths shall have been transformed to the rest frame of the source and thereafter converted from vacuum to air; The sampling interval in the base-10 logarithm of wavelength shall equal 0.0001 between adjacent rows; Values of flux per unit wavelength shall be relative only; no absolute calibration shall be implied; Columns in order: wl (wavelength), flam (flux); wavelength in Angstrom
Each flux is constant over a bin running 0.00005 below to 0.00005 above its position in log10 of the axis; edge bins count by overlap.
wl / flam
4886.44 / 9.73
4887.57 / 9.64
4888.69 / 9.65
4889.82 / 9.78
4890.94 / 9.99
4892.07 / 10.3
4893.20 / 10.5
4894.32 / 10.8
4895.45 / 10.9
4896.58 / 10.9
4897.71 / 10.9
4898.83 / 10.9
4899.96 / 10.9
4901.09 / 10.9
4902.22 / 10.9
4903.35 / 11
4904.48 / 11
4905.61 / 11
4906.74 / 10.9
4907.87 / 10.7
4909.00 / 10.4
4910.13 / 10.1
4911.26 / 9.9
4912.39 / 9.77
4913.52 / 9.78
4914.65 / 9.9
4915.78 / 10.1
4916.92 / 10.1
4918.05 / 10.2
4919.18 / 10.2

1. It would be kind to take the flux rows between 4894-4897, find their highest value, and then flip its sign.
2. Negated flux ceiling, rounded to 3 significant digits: -10.9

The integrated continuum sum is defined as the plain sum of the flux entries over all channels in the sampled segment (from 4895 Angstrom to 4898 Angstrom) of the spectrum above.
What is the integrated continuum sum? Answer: 32.7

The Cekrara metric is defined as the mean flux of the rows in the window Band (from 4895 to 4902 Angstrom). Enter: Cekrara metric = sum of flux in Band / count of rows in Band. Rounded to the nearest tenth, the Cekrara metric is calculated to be 10.9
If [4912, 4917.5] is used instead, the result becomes 9.9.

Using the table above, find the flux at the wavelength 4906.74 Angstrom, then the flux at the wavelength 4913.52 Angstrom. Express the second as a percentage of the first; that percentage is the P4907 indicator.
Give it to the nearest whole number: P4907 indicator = 90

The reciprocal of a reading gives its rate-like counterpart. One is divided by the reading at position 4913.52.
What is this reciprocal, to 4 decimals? 0.1022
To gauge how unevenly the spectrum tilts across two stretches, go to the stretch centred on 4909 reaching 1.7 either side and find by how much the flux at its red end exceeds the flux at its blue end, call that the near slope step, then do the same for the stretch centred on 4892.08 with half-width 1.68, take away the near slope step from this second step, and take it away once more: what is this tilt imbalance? 1.7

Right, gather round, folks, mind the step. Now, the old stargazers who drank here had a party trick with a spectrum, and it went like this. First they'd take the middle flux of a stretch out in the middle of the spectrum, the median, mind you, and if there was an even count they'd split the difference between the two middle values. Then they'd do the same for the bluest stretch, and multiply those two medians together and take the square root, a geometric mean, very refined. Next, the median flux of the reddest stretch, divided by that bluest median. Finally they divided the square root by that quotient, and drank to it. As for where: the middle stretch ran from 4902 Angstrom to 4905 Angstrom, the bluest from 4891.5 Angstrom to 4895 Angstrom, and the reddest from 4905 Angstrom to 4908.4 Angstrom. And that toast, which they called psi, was 10.4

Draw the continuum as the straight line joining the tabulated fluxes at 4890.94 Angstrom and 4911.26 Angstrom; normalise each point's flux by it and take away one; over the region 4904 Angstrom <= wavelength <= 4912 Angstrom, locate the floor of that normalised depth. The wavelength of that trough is 4911.26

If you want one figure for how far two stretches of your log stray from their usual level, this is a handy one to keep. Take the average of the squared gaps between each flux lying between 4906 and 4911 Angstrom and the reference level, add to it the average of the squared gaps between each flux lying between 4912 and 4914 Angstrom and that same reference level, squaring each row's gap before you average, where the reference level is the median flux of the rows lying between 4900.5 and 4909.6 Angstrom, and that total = 1.5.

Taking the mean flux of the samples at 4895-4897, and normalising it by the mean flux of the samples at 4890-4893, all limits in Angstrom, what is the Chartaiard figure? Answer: 1.07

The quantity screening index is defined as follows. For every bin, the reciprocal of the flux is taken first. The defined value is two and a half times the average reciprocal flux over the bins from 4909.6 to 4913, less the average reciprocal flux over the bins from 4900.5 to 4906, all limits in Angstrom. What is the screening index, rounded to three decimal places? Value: 0.161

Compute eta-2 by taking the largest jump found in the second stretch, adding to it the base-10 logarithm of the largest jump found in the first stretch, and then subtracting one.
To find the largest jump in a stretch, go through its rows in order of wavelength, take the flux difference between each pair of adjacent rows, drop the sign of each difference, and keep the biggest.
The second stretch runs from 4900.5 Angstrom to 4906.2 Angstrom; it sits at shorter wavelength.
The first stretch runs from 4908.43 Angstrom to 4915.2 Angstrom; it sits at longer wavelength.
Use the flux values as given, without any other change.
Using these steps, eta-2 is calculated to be -1.42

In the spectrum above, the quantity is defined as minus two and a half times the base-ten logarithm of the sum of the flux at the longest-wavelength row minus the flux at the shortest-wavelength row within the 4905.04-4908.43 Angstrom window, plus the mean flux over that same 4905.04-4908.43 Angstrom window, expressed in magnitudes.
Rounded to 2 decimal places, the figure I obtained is -2.56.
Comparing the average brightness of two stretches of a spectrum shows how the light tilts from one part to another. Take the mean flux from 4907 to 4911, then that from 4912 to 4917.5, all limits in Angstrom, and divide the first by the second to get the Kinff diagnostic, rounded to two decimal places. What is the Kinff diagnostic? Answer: 1.05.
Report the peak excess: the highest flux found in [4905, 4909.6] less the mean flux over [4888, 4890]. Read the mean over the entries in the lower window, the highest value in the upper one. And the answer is 1.3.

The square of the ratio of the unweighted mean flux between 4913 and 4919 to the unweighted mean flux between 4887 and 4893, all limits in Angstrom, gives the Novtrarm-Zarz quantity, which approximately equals 1.03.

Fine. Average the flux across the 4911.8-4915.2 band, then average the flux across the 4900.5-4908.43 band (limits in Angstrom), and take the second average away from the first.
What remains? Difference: -1.1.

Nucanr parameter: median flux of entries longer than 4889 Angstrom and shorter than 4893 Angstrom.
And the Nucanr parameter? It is 10.0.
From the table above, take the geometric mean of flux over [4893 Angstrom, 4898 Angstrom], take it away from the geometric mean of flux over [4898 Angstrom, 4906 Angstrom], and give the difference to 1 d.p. 0.1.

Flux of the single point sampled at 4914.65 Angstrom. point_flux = 9.9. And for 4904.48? 11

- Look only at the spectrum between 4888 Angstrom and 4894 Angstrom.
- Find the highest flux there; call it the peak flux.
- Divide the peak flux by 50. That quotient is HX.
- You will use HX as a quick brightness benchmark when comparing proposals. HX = 0.210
